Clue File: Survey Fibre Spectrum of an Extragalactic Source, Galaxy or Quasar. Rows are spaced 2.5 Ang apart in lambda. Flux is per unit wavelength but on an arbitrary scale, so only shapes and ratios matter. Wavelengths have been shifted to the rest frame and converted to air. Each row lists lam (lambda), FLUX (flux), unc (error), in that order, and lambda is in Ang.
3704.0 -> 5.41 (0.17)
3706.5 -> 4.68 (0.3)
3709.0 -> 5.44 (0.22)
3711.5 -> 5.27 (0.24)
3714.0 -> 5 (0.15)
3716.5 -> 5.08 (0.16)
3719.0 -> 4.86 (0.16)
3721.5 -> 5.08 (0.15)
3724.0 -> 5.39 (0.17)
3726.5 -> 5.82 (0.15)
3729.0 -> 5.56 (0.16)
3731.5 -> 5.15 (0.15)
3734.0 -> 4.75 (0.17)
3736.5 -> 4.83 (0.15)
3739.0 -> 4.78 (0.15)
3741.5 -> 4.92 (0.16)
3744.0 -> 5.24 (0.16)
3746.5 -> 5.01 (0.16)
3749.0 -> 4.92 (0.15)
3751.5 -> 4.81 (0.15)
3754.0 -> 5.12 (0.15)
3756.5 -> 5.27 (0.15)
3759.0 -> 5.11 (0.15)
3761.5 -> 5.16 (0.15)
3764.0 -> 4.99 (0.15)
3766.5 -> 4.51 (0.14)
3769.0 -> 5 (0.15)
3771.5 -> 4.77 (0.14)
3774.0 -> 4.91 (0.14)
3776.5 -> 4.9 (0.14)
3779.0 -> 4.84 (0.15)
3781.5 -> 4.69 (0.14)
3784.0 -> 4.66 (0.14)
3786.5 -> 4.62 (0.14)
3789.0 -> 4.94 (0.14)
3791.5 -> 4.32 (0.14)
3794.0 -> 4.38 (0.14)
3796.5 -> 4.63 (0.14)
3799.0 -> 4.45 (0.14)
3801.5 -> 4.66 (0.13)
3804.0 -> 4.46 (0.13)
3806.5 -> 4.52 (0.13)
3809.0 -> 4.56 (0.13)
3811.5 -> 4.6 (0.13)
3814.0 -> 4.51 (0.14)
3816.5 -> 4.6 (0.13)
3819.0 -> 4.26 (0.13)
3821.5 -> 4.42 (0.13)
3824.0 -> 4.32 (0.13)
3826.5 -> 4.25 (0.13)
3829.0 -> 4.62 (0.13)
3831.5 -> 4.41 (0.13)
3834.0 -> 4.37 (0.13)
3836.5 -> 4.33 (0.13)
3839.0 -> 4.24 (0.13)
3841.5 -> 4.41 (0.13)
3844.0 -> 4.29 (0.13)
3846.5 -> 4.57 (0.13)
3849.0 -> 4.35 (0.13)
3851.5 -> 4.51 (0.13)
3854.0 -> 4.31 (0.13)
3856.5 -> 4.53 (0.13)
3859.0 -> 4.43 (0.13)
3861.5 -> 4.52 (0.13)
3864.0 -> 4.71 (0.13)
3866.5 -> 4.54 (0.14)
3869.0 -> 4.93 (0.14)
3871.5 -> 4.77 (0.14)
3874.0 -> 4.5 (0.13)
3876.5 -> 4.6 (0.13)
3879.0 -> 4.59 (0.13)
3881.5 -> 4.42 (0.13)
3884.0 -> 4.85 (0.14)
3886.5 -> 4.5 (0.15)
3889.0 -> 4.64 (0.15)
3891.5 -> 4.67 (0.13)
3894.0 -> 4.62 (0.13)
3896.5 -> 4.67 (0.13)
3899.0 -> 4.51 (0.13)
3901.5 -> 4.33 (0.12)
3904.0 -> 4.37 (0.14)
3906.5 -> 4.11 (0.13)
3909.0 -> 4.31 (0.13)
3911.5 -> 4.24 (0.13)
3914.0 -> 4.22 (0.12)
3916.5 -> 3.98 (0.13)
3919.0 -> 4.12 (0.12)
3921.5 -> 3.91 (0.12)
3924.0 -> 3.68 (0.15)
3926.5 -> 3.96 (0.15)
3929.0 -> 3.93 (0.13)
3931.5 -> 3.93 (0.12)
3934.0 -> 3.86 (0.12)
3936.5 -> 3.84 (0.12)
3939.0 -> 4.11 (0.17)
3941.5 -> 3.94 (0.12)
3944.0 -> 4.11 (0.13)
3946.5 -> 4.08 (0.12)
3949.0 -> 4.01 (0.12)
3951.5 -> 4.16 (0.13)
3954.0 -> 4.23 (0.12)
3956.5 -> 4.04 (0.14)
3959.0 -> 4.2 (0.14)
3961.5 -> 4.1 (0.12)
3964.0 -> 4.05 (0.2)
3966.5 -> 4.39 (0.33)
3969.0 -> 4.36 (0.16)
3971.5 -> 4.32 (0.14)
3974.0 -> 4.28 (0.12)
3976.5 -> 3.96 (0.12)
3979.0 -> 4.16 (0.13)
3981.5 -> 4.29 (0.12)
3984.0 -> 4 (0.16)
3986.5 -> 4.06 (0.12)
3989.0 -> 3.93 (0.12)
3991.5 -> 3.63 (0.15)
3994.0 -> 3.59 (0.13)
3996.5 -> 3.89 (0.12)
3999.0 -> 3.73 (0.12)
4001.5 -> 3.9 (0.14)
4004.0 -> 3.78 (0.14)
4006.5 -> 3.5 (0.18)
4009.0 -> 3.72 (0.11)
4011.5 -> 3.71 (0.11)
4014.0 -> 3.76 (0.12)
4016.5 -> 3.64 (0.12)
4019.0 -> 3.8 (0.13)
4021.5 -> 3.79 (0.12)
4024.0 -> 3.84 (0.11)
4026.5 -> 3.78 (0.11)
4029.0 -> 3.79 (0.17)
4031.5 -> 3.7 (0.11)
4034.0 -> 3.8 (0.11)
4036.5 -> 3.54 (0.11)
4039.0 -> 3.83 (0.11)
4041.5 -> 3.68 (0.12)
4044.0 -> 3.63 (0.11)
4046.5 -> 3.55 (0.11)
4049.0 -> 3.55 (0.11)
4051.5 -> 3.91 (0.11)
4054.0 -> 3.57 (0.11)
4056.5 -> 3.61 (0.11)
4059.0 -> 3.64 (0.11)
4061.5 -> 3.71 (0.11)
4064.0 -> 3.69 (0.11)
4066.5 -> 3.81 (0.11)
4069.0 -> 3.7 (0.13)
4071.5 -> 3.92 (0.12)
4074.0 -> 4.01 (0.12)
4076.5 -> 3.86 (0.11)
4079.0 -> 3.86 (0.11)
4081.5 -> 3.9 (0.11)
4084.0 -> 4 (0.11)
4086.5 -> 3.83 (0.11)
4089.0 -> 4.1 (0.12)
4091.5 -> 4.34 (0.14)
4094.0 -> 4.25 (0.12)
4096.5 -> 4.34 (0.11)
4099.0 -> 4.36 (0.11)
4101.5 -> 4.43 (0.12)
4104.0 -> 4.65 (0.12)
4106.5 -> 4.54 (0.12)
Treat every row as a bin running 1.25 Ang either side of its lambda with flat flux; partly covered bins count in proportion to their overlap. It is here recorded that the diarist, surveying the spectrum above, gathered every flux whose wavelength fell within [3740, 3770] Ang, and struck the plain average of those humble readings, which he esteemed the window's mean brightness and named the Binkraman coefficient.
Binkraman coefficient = 5.0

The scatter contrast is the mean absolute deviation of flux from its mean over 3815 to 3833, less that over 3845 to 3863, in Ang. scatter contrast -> 0.03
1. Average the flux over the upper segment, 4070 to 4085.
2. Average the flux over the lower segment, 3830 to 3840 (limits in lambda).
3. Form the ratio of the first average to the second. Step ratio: 0.90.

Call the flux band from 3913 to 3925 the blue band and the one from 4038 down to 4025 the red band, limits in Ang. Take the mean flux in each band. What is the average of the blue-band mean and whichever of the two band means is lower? 3.85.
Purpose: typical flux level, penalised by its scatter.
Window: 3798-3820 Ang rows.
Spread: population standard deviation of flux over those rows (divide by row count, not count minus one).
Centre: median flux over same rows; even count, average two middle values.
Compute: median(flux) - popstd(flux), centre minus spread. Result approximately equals 4.41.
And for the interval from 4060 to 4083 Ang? 3.76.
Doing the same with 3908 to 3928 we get 3.85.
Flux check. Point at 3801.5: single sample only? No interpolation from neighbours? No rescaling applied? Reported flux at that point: 4.66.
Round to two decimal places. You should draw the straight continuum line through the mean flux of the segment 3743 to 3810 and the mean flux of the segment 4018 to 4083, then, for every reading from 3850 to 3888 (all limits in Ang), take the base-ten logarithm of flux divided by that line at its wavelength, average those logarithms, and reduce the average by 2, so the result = -1.99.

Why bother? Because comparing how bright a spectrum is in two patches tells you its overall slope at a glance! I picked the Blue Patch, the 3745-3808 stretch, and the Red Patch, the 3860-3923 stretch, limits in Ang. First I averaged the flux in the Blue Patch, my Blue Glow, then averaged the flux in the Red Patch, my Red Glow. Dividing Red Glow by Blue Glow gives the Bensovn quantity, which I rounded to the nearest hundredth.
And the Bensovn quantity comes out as 0.93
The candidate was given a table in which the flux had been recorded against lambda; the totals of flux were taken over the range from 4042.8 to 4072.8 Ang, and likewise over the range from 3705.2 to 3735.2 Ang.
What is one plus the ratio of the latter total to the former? 2.40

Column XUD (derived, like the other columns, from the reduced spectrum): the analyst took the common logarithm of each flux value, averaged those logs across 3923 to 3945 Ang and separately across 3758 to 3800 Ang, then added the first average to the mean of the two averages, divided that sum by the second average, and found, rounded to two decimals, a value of 1.82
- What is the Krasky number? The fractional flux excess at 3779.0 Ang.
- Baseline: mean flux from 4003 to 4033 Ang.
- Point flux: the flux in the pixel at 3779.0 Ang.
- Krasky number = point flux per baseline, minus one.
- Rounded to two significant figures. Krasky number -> 0.30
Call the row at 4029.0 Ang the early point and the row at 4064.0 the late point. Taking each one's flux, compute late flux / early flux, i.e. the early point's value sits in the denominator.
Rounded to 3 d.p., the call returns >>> 0.974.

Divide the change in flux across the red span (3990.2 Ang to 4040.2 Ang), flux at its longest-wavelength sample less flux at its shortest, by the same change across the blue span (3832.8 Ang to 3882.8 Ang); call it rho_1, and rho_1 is 4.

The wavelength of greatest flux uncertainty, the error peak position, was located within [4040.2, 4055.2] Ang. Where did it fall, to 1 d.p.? 4041.5 Ang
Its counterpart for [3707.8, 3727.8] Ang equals 3711.5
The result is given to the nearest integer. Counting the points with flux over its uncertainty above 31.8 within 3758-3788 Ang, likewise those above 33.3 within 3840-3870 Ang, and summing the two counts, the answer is 21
